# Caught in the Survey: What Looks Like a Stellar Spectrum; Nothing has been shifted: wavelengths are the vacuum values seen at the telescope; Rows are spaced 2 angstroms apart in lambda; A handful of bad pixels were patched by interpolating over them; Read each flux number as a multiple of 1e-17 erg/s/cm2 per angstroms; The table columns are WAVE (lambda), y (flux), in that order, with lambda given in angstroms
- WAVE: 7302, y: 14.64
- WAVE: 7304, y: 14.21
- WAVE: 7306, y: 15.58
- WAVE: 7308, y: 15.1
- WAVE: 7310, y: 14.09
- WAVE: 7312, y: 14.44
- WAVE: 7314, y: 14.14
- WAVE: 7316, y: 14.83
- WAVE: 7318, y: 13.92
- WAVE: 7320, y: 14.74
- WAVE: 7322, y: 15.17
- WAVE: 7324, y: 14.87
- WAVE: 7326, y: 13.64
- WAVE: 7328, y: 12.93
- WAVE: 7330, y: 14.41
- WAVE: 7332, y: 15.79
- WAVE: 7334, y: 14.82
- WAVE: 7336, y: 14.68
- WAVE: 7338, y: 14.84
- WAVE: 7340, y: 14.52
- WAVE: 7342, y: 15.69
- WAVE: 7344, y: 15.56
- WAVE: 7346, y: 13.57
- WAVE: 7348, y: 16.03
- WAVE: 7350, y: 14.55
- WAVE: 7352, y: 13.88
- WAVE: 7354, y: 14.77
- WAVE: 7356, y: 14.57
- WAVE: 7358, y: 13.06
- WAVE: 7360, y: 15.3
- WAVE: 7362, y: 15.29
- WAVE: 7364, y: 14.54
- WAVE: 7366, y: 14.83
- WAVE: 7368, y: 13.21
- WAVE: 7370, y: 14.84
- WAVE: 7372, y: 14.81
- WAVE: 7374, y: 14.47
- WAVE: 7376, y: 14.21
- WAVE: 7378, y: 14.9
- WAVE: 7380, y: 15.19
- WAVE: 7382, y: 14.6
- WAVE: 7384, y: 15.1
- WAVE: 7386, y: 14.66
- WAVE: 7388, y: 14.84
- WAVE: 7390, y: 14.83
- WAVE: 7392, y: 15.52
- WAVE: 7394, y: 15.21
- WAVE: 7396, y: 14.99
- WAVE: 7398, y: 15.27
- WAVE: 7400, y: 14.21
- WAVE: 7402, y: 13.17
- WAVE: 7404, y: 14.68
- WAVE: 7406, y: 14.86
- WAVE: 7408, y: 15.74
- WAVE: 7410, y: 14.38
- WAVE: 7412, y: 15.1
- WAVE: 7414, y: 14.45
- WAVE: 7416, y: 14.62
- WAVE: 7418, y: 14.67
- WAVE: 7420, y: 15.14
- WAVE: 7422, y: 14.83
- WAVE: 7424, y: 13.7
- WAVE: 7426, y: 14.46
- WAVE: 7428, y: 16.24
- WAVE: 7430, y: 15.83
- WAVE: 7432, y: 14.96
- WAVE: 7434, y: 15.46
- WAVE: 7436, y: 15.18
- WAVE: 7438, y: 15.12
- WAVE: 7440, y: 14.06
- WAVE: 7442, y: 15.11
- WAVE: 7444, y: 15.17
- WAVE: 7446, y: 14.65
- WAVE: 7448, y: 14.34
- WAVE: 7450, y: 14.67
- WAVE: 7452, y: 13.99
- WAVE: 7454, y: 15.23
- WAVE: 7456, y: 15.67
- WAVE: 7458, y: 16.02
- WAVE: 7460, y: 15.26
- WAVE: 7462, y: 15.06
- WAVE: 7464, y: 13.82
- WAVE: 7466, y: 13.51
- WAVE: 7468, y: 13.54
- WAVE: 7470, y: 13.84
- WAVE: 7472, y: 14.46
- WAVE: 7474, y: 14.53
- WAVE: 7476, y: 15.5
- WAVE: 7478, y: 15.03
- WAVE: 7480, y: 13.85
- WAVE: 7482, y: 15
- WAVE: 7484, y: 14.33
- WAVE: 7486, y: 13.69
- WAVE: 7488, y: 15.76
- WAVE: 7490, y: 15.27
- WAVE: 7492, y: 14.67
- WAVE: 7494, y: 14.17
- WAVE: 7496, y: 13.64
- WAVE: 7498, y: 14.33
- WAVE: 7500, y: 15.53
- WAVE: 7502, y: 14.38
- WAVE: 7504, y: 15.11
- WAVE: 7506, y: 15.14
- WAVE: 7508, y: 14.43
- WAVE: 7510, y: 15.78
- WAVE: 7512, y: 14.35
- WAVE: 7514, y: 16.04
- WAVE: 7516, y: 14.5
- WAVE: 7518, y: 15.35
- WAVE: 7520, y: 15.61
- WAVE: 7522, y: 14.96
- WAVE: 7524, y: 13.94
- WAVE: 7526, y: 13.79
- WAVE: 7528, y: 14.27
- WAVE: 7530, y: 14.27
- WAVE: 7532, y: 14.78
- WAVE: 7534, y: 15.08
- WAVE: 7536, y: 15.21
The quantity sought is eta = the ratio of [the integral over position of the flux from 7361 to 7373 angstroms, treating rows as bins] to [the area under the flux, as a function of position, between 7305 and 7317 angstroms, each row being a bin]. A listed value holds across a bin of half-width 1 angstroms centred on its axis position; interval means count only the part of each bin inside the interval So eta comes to 0.99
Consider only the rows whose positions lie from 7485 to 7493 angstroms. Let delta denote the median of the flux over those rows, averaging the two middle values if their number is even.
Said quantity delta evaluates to 15.0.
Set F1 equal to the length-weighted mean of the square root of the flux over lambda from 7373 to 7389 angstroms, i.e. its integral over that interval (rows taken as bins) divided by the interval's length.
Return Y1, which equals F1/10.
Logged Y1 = 0.384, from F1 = 3.84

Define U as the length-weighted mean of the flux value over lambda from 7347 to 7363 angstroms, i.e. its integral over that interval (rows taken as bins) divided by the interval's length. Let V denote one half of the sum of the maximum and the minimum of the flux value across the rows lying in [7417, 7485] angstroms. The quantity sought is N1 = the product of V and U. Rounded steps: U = 14.7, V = 14.9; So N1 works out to 218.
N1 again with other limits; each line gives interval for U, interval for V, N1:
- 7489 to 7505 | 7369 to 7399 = 218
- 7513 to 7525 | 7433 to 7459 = 226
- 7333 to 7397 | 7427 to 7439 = 230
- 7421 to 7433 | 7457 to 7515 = 222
